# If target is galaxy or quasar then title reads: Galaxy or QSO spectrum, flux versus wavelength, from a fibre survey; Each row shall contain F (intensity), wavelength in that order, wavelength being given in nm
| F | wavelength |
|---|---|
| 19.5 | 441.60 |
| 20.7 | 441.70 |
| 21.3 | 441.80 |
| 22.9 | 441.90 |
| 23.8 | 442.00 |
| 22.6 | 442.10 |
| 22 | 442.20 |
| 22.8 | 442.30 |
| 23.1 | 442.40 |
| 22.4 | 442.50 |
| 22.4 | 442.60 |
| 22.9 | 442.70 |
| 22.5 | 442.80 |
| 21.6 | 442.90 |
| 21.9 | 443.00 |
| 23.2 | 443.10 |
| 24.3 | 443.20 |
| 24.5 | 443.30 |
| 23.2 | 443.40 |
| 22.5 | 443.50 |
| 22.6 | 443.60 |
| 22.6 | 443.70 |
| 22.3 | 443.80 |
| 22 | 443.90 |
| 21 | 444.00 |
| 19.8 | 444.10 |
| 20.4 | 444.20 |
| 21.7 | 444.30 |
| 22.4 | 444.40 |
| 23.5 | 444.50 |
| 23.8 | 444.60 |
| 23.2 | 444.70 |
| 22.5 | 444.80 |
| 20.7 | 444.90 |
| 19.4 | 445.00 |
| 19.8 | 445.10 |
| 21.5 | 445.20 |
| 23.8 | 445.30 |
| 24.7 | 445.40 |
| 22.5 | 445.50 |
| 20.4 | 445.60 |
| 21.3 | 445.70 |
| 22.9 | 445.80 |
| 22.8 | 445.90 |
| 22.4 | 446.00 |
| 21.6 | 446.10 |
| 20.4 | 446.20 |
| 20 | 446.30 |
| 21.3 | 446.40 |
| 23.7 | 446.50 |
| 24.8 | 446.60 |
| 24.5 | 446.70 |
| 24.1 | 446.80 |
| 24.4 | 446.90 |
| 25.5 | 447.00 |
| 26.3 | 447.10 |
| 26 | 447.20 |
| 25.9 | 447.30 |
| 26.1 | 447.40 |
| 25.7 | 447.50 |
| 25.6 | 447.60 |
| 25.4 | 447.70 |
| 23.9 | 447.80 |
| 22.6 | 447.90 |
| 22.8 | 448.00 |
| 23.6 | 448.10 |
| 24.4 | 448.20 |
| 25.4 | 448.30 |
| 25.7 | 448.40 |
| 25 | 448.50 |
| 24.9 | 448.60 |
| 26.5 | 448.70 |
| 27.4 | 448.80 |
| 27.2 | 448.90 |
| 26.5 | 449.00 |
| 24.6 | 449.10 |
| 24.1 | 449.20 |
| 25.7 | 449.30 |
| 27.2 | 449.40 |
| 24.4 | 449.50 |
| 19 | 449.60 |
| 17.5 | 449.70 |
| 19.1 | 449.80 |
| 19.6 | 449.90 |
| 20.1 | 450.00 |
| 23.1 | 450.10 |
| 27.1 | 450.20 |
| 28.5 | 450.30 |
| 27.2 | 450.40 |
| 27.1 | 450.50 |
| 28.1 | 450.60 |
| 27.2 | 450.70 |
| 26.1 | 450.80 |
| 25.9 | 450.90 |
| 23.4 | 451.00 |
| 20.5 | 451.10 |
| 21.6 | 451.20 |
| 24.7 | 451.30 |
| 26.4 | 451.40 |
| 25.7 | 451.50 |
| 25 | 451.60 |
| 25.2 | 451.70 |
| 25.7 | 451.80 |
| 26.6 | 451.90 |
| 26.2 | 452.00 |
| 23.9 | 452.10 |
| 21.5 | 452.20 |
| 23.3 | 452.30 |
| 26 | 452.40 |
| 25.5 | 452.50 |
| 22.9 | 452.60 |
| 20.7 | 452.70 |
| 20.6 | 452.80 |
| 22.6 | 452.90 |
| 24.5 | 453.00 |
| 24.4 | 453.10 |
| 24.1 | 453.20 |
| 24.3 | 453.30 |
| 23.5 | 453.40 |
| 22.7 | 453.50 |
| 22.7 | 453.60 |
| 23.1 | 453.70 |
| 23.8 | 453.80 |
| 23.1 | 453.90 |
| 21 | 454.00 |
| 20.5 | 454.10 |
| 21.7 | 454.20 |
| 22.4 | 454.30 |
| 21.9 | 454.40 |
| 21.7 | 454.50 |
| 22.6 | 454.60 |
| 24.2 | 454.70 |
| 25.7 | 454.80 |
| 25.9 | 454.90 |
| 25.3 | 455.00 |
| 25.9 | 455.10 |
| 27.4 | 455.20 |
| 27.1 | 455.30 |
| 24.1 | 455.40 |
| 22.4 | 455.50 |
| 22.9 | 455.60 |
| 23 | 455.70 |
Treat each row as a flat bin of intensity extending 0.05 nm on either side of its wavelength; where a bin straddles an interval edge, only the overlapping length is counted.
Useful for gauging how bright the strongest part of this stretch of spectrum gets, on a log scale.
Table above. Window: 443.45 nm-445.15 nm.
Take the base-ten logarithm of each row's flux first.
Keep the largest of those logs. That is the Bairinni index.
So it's 1.38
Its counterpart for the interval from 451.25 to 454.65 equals 1.42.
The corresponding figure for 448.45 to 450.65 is 1.45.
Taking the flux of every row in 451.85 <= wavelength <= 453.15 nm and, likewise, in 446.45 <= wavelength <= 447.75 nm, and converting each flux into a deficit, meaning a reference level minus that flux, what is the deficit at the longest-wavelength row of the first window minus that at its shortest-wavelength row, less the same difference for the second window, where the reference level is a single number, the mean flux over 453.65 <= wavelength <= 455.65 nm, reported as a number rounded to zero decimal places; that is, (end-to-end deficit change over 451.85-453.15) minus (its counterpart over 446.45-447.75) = 4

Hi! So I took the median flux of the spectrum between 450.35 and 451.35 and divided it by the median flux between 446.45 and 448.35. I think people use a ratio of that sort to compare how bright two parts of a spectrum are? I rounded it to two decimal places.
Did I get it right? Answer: 1.05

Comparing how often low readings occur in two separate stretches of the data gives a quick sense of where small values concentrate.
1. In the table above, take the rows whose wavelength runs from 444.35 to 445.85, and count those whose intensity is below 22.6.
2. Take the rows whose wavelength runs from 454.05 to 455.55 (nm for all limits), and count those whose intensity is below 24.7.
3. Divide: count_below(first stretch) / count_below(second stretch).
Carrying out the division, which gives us 1.0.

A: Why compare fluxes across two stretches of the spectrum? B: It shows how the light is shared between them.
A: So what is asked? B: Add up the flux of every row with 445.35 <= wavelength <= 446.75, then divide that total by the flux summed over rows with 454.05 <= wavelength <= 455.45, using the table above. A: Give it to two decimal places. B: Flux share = 0.93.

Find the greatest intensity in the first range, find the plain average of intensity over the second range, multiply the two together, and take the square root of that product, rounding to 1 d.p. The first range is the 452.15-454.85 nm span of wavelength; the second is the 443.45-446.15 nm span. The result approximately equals 23.9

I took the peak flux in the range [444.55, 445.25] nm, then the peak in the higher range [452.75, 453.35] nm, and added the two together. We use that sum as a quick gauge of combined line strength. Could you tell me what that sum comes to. 48.3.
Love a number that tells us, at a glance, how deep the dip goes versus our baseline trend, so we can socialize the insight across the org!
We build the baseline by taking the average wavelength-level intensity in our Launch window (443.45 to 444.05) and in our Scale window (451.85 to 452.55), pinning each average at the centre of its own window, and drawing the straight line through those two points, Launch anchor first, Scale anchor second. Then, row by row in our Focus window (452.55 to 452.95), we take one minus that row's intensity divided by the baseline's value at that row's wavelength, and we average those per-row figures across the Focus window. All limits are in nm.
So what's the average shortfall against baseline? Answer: 0.13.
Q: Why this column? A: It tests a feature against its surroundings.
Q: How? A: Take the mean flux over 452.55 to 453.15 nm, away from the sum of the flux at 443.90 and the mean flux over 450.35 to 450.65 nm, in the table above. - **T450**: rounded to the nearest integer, 27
